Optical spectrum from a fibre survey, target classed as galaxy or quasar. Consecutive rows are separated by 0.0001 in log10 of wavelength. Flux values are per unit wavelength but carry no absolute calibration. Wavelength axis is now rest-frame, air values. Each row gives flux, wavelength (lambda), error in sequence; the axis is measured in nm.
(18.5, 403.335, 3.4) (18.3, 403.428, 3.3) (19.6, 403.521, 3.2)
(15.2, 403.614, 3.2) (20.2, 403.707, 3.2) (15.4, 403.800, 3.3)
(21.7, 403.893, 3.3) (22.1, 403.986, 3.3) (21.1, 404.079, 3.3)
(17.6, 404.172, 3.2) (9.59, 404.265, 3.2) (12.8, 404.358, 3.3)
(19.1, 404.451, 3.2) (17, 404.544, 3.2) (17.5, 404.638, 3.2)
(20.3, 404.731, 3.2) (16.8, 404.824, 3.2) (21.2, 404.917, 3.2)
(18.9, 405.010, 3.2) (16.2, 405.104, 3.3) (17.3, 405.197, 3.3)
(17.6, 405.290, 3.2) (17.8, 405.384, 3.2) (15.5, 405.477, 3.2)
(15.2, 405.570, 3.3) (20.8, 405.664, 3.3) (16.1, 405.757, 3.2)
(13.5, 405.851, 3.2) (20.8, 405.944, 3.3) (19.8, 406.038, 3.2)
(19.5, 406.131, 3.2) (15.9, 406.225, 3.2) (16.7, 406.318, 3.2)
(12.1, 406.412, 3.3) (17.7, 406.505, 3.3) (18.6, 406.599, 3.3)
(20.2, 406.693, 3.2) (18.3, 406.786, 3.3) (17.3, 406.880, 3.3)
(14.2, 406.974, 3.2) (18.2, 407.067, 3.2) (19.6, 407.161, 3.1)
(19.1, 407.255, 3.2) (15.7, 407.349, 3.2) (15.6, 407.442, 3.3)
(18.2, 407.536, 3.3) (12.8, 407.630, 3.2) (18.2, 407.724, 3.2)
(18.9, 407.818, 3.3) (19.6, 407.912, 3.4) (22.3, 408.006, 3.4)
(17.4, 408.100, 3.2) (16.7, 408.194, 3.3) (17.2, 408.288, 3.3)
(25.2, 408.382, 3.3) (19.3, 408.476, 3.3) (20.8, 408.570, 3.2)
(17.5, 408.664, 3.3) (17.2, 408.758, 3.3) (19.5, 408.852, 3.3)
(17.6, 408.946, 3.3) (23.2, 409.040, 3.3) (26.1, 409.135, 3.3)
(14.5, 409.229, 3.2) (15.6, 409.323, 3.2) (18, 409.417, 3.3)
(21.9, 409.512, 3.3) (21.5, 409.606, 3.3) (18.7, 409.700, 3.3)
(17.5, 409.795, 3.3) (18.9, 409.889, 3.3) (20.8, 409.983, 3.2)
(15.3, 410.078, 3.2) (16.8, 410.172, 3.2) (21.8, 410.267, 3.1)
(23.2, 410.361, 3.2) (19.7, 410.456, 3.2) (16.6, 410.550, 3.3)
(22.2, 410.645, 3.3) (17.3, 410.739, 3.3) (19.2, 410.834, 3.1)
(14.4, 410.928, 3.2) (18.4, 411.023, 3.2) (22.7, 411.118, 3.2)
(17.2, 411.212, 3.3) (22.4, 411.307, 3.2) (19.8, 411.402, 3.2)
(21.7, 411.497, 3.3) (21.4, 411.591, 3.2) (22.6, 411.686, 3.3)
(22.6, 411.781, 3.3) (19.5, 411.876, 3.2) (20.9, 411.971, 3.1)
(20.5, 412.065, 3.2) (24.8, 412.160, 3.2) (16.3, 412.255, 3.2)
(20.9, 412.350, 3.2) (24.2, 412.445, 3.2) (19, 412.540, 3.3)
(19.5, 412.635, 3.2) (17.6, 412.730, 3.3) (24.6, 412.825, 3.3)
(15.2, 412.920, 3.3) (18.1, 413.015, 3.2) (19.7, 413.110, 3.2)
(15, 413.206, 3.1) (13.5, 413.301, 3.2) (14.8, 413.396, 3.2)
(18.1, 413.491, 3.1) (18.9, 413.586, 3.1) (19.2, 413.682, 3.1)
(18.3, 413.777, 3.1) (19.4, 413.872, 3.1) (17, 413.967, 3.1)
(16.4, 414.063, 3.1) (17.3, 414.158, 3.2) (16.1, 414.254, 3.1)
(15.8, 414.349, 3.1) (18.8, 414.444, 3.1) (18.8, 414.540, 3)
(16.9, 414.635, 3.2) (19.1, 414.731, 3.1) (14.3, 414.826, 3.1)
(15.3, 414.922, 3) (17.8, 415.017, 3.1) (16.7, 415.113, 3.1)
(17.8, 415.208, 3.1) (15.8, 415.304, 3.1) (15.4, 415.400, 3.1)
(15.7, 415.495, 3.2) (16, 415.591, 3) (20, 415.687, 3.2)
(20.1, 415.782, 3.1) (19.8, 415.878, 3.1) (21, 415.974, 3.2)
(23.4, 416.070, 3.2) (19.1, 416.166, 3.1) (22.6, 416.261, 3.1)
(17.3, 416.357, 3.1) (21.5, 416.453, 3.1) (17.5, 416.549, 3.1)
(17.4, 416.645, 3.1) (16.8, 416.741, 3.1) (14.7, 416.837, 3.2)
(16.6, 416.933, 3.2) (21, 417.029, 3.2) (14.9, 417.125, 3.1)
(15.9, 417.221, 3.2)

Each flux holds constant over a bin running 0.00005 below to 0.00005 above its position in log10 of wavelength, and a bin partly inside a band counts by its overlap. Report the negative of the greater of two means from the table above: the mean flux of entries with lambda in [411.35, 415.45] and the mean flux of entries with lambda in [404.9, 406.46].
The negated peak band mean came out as -18.5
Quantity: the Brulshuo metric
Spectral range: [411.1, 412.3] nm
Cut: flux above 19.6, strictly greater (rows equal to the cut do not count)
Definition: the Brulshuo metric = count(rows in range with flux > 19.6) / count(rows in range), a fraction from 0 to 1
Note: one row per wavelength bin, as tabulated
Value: 0.77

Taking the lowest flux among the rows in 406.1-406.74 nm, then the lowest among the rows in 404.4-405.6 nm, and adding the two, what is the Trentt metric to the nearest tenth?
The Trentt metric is 27.3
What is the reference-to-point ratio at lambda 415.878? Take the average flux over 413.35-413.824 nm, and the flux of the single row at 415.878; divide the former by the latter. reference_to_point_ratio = 0.90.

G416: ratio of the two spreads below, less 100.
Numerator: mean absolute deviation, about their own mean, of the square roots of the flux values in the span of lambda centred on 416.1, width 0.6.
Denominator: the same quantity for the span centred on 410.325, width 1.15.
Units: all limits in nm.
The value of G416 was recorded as -99.1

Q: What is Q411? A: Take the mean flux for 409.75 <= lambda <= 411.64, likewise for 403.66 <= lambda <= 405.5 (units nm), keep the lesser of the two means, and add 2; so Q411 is 19.8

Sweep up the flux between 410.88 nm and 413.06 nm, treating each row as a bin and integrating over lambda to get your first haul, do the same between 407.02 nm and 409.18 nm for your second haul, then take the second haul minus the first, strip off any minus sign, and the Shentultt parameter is 3.1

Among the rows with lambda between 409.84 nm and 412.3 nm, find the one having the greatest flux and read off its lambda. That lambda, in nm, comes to 412.160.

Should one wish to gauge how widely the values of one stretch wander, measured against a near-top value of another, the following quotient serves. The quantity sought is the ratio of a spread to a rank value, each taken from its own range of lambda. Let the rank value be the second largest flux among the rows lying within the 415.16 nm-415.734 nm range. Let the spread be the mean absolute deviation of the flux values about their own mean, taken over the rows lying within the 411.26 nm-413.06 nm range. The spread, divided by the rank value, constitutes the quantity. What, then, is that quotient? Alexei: 0.12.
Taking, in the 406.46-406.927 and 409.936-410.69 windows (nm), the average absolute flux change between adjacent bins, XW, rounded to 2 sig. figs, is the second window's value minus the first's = 2.3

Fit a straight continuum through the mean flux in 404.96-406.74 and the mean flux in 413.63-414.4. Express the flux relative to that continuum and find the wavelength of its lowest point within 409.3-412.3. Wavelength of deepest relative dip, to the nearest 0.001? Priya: 410.928 nm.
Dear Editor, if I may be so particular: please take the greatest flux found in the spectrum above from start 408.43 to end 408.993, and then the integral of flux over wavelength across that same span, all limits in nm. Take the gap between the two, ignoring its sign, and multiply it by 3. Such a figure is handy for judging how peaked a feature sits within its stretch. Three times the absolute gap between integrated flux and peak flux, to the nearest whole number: 31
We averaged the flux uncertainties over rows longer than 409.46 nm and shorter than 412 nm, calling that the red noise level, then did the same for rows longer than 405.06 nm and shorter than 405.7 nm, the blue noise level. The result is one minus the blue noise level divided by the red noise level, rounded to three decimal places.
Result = -0.007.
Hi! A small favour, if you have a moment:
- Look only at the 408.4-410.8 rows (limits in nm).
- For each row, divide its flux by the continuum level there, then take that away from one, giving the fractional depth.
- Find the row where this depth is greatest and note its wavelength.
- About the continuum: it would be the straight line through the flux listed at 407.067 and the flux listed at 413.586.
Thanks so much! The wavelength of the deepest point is 409.229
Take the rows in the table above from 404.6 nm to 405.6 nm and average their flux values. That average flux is 17.7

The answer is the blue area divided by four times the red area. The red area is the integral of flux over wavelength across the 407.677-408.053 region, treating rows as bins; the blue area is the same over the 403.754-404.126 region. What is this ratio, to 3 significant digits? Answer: 0.252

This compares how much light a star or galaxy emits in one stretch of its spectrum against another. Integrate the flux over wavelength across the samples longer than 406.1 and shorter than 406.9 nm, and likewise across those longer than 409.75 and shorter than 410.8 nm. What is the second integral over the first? 1.4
